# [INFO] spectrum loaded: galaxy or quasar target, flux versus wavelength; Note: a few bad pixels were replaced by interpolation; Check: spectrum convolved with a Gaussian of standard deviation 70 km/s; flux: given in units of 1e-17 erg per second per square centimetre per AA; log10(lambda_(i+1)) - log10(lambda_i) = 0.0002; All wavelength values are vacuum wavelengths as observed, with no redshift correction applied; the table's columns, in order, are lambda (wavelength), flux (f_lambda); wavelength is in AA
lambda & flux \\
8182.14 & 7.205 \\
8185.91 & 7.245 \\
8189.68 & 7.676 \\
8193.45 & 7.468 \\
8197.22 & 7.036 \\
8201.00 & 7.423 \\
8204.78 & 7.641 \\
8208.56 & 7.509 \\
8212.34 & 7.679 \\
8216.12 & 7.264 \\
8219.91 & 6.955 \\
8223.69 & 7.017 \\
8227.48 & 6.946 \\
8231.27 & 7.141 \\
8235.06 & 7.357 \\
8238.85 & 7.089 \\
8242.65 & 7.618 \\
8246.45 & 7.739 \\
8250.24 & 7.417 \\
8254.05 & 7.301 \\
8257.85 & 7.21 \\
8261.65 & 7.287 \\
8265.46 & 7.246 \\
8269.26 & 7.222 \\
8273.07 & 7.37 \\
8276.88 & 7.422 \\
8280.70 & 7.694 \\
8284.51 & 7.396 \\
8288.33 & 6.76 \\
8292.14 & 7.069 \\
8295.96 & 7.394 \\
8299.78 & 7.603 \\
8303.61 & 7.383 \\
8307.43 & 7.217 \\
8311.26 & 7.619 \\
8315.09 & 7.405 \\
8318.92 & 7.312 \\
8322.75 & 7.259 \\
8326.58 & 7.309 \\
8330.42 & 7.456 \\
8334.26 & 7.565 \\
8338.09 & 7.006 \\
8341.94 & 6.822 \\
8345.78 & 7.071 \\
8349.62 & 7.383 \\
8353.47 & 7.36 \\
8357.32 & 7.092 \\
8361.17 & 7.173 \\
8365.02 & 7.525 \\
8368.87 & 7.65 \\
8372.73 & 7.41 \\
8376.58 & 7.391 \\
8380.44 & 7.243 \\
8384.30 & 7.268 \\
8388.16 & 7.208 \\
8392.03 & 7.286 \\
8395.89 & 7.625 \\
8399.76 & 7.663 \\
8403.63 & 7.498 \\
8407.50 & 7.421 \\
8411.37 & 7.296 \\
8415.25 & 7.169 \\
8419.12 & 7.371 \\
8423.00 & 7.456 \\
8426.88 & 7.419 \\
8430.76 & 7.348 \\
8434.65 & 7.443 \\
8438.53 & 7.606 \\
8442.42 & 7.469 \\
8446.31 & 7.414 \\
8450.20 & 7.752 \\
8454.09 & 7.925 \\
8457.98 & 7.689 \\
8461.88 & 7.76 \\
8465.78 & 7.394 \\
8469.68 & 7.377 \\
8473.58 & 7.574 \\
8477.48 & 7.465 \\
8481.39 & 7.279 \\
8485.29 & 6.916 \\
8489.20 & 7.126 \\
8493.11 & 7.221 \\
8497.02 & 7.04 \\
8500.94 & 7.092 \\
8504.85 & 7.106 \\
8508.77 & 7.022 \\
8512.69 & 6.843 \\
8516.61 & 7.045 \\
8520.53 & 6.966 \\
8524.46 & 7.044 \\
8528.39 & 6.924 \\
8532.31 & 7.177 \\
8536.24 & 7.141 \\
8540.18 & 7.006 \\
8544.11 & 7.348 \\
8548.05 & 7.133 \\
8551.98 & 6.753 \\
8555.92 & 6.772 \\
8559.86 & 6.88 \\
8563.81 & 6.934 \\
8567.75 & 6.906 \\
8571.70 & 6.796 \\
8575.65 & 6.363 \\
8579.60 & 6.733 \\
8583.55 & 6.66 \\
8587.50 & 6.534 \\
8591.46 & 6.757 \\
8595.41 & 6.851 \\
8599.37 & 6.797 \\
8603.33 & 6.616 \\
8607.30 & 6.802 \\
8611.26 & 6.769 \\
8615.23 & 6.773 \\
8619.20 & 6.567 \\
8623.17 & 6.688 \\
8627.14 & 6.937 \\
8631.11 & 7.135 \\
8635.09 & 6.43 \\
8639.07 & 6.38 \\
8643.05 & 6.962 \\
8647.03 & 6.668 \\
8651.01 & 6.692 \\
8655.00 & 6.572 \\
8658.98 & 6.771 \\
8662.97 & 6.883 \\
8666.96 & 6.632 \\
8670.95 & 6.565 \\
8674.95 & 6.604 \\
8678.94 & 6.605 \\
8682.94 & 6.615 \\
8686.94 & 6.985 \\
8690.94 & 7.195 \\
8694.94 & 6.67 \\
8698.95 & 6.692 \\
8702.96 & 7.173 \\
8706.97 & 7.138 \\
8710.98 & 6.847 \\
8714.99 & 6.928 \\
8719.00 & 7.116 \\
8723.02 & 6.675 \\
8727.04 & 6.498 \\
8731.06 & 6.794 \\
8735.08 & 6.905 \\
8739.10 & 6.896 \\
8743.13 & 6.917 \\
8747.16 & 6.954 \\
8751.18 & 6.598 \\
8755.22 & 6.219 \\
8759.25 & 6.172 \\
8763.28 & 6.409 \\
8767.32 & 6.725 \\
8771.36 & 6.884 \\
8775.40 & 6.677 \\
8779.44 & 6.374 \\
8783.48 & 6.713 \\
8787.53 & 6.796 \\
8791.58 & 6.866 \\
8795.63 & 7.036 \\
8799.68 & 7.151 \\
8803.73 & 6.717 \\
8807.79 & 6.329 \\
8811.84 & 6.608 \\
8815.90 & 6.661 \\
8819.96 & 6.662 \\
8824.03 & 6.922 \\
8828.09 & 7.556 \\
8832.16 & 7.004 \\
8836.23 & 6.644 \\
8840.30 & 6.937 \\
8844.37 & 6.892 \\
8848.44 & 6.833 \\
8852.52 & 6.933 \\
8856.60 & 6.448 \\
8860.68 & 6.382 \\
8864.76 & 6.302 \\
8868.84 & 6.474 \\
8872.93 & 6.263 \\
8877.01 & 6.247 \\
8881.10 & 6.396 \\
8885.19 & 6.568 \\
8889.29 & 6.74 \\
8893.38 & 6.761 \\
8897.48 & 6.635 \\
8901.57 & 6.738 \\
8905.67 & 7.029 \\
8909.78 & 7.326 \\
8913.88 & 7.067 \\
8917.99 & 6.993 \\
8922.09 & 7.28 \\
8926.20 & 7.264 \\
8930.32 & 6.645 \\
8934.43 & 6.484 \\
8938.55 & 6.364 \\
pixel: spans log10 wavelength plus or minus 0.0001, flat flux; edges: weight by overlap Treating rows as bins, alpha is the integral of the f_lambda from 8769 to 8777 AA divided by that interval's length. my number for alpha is 6.78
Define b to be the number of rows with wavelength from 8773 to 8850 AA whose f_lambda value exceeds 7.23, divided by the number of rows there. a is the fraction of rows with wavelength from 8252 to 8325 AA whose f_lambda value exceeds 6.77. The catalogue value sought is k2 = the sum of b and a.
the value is 1.00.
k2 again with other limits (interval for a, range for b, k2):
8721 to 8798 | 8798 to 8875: 0.53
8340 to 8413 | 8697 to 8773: 1.00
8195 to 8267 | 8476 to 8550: 1.16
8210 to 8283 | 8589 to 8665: 1.00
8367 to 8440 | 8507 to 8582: 1.05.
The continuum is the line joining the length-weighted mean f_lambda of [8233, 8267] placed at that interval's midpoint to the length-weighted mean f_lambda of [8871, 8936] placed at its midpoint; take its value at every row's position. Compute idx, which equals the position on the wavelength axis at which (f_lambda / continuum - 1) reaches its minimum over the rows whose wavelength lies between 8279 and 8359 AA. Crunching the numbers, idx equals 8288.33 AA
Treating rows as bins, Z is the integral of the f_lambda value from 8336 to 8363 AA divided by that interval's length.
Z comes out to 7.1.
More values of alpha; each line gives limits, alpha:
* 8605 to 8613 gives 6.78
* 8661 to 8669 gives 6.76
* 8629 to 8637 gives 6.79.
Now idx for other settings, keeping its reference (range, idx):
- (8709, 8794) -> 8759.25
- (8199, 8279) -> 8227.48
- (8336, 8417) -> 8341.94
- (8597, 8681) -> 8639.07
